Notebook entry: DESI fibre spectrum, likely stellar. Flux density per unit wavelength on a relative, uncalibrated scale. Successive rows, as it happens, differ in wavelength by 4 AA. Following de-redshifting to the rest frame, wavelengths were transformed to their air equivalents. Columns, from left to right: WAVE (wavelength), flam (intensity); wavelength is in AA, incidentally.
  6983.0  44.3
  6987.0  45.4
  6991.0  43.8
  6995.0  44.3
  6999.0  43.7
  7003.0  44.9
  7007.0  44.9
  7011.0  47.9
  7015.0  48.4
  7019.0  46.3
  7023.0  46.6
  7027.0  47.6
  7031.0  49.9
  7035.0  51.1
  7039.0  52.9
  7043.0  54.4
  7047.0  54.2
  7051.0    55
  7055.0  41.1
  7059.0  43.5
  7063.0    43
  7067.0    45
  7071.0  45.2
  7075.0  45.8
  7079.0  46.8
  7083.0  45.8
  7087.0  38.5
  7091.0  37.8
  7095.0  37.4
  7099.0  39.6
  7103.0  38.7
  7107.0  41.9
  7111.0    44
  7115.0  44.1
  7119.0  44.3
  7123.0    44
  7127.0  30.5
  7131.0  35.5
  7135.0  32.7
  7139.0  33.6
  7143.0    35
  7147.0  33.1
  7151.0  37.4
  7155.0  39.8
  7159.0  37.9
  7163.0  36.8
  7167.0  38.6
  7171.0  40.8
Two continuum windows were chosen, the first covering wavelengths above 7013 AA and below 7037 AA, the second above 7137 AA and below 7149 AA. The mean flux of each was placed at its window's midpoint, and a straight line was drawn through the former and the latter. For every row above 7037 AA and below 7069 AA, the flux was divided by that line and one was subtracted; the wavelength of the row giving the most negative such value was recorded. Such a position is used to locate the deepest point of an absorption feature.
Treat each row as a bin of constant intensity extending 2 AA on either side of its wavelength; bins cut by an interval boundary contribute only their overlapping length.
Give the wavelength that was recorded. 7055.0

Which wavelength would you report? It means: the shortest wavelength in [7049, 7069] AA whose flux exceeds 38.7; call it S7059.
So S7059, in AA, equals 7051.0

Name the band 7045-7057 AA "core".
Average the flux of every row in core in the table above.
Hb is 50.1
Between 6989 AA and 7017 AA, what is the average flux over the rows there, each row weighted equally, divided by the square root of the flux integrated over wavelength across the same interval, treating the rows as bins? 1.27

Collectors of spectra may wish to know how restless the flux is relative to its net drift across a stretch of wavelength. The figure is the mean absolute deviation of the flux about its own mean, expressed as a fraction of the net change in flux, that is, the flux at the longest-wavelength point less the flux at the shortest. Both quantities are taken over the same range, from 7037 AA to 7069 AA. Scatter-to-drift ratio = -0.69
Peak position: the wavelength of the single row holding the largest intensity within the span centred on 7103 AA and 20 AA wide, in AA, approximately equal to 7111.0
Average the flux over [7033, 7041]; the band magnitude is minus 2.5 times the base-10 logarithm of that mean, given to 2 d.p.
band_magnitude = -4.29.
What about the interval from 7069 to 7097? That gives -4.07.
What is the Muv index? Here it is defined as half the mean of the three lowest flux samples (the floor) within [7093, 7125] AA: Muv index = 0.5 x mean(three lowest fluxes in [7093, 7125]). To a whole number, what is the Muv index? 19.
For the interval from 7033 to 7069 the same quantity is 21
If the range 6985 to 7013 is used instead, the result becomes 22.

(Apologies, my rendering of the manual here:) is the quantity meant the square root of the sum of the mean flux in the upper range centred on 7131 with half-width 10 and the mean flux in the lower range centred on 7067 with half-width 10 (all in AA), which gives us 8.9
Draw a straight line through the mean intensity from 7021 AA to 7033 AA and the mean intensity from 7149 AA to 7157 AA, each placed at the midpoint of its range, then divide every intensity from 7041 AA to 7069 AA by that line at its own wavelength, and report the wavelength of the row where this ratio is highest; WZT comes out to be 7051.0 AA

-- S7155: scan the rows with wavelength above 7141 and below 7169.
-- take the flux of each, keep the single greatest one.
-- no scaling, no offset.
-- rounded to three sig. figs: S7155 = 39.8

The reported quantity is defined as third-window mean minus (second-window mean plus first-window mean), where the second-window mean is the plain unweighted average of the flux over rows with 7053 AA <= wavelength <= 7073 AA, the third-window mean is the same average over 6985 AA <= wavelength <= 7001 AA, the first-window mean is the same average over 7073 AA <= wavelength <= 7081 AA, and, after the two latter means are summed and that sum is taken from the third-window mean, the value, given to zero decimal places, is -46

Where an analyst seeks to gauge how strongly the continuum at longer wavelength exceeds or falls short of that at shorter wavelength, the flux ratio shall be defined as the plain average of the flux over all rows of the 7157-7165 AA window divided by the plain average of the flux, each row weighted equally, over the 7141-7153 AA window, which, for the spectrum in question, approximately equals 1.06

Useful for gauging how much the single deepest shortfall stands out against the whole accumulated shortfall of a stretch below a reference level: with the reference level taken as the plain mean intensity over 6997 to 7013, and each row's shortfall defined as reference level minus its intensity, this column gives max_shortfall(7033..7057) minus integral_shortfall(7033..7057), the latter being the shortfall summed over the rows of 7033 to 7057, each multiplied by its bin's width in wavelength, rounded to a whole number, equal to 151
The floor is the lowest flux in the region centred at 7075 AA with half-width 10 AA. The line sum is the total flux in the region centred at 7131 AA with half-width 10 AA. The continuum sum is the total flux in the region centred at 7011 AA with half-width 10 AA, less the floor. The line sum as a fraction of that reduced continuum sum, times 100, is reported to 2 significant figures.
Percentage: 94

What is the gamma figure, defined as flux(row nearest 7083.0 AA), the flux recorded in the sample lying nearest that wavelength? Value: 45.8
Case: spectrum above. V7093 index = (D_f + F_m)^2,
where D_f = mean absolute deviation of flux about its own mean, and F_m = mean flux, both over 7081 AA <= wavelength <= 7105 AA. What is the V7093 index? 1738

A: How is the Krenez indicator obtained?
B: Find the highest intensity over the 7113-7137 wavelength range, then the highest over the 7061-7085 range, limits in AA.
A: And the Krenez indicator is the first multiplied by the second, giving 2073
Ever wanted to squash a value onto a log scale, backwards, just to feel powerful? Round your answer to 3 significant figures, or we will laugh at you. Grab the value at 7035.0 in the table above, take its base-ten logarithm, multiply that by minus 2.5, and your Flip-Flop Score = -4.27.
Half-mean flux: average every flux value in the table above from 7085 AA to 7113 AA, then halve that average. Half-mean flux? 20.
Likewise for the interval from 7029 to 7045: 26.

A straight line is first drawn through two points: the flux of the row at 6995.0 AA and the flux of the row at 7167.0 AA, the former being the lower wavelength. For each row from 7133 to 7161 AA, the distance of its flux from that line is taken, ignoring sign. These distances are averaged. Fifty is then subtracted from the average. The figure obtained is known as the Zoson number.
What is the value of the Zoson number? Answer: -46.2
